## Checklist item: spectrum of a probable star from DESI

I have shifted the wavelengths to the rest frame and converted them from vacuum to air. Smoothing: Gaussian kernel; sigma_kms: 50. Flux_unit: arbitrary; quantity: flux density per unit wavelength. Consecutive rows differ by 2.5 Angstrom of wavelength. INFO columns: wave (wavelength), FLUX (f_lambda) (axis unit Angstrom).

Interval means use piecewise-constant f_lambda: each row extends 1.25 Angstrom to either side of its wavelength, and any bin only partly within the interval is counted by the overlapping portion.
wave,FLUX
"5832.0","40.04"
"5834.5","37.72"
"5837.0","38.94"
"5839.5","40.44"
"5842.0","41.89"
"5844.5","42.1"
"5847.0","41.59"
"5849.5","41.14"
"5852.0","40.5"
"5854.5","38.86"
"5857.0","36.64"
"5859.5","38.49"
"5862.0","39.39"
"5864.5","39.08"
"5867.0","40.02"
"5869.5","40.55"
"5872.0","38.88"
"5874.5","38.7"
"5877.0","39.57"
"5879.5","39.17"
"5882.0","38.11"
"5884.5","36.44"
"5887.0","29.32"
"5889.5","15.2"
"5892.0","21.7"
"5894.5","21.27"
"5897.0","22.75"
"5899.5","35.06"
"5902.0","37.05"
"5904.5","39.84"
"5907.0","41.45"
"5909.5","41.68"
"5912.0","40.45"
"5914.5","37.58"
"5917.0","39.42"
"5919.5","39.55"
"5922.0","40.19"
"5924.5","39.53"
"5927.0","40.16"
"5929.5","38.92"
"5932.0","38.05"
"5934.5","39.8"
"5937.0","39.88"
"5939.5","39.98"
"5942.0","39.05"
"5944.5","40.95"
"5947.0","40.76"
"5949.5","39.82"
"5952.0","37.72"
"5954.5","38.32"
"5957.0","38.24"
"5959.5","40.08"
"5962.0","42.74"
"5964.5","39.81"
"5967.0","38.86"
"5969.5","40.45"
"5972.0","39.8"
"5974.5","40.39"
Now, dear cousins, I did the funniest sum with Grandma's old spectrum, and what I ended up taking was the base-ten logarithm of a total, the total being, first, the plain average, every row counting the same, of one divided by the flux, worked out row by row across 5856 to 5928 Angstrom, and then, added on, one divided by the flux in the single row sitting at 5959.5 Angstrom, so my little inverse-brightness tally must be -1.26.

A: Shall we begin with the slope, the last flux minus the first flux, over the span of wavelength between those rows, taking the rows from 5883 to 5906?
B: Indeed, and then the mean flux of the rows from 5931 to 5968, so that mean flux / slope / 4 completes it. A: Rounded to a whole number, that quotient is 58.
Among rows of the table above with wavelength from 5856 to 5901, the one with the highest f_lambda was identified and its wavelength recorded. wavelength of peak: 5869.5 Angstrom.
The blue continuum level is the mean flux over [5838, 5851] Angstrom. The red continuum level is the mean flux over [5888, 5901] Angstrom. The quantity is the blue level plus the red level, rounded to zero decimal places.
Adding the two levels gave 65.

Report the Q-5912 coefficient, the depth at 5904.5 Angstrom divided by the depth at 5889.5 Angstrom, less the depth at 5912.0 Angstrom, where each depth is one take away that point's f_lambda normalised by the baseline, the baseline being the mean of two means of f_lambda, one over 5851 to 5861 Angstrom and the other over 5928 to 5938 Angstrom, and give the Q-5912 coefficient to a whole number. 0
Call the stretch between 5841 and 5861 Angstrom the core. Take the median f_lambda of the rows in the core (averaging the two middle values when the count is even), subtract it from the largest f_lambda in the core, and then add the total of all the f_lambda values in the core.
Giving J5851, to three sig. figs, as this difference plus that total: 322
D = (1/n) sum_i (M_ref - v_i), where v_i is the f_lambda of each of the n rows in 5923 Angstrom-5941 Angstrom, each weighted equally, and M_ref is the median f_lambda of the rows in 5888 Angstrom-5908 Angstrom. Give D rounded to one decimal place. -10.6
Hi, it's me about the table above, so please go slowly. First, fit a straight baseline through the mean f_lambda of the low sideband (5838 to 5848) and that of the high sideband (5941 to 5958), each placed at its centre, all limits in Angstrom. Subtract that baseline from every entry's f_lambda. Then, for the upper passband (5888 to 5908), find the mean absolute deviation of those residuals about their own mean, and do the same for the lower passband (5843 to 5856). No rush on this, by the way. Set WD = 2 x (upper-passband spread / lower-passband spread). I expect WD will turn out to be 21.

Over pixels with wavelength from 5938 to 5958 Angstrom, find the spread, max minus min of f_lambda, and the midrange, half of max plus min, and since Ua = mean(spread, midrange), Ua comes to 21.3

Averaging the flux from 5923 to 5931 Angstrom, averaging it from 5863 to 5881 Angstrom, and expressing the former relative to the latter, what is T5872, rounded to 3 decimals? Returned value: 1.003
